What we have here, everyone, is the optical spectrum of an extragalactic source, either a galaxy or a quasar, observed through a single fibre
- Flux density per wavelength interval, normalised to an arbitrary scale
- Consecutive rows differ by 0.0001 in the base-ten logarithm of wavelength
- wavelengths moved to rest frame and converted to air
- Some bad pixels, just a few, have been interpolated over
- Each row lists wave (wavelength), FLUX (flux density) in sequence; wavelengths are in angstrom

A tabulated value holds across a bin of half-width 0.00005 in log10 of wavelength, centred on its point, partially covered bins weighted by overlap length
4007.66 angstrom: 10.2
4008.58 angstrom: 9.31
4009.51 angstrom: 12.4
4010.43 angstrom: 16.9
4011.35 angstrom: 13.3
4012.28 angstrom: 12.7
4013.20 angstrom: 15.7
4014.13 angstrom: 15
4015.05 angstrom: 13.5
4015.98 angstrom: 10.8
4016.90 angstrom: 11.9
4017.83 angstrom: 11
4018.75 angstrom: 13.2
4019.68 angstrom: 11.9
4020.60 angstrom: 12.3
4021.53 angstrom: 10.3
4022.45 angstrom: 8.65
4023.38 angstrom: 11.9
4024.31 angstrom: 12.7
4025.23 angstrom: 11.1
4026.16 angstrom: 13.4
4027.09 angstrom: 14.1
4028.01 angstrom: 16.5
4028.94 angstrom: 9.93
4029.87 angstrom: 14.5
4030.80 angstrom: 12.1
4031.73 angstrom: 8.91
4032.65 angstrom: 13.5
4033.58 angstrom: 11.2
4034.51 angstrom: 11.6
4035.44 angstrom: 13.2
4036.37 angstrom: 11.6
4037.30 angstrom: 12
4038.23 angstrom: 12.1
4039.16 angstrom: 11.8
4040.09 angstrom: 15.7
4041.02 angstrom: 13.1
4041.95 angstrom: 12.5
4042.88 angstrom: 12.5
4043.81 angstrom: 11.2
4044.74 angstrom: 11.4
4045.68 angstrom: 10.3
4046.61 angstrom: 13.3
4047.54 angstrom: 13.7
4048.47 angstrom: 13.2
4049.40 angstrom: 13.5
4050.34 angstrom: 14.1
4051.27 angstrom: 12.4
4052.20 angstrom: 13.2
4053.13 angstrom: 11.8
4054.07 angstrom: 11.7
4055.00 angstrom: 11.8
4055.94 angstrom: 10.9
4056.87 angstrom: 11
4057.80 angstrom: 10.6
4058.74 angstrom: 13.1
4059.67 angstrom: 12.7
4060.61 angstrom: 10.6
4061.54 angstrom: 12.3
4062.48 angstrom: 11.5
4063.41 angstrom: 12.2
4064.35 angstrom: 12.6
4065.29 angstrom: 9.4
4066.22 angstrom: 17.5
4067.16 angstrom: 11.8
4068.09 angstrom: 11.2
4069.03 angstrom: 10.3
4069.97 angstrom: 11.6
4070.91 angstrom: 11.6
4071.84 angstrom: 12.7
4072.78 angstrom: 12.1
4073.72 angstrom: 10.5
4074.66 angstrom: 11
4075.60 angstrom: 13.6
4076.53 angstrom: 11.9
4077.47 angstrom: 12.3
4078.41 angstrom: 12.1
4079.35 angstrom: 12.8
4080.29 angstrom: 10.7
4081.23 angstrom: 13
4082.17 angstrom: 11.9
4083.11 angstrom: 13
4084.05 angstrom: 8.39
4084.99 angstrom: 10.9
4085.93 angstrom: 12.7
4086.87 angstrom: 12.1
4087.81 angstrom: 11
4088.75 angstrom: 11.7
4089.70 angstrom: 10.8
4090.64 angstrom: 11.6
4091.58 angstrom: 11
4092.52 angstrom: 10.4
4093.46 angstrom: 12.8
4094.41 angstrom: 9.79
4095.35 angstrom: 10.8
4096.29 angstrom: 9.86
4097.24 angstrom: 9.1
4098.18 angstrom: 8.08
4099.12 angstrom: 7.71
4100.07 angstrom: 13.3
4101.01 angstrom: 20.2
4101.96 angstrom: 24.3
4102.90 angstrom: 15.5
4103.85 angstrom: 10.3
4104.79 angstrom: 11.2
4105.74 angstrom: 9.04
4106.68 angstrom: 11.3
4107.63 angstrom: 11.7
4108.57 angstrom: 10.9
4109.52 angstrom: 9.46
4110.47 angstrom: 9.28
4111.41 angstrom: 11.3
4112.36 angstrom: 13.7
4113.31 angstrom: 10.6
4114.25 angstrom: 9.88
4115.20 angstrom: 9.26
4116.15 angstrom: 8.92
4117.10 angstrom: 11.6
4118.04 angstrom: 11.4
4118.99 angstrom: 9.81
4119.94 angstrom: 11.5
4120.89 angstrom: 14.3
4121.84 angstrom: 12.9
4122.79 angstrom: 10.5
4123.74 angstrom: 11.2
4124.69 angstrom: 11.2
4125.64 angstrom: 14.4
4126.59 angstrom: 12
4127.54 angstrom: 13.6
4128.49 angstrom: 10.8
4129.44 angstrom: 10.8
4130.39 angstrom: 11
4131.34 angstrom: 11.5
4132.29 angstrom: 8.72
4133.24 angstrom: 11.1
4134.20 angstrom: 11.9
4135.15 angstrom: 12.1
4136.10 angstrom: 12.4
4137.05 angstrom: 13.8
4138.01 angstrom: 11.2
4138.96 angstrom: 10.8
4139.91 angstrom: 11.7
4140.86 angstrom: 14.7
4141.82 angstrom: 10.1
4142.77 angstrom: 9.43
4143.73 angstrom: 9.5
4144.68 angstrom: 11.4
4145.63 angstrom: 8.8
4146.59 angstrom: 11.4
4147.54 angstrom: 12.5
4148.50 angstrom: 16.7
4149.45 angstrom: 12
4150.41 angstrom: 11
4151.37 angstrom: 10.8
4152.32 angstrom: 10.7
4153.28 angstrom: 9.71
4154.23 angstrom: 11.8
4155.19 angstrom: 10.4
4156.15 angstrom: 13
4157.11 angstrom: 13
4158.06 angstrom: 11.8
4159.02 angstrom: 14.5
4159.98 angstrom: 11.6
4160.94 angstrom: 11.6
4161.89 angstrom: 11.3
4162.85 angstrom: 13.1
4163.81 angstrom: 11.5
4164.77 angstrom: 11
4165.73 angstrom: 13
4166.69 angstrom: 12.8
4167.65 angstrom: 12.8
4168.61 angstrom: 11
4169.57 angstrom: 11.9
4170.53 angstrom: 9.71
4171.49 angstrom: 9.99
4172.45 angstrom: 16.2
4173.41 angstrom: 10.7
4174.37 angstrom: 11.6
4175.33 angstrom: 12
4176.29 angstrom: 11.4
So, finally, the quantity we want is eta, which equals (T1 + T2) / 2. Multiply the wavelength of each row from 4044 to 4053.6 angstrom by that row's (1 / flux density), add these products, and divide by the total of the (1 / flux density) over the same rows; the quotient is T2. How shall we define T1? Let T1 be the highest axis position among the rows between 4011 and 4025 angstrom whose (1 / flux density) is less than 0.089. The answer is 4036.6 angstrom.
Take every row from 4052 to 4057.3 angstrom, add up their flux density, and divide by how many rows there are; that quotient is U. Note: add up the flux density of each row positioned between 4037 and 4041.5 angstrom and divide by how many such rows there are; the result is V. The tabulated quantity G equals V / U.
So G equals 1.10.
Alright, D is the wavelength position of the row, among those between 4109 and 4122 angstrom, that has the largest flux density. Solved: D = 4120.89 angstrom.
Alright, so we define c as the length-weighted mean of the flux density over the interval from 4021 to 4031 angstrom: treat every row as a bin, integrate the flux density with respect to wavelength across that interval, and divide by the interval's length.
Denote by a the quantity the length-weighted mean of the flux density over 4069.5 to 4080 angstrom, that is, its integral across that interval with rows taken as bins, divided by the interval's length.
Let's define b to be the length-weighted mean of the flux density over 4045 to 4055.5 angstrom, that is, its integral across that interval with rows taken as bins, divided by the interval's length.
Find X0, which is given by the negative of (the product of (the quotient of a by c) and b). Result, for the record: -12.3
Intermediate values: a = 12.0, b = 12.6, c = 12.3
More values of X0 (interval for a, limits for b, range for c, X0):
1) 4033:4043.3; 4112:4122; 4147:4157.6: -11.7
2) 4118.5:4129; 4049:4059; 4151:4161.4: -12.4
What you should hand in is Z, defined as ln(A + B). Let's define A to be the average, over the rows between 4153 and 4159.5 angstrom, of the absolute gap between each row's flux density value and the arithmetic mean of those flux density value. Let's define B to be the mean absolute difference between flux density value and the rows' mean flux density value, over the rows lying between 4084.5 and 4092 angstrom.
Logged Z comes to 0.59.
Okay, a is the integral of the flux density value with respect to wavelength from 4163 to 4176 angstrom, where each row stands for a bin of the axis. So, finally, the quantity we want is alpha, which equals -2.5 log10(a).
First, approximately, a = 155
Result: -5.473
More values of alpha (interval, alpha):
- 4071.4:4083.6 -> -5.424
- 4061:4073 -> -5.401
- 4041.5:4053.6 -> -5.453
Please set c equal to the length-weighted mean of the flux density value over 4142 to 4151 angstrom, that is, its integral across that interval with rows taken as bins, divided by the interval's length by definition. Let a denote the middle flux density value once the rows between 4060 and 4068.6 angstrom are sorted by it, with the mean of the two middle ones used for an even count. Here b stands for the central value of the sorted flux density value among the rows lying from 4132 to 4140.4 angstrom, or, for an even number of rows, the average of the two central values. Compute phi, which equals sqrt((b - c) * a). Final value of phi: 2.0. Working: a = 11.8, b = 11.7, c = 11.4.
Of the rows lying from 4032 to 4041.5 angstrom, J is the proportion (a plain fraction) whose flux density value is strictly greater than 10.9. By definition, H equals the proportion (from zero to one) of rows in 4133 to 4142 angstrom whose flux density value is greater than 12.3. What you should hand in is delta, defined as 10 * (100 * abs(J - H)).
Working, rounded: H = 0.30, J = 1.00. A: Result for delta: 700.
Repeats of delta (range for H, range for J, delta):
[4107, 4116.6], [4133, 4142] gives 700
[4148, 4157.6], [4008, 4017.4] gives 500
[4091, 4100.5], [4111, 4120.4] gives 300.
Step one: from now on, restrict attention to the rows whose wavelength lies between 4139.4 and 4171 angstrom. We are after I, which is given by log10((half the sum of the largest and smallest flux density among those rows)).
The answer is 1.11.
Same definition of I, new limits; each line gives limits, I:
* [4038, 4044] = 1.13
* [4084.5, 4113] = 1.20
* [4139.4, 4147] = 1.07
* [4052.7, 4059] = 1.07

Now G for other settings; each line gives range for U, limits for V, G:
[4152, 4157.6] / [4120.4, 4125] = 1.05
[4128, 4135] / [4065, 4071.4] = 1.10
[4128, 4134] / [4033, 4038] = 1.12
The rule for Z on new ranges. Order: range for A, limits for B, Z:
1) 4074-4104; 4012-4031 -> 1.25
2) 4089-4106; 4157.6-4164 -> 1.34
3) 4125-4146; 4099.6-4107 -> 1.70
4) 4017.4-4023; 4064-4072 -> 0.99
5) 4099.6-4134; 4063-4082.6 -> 1.08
